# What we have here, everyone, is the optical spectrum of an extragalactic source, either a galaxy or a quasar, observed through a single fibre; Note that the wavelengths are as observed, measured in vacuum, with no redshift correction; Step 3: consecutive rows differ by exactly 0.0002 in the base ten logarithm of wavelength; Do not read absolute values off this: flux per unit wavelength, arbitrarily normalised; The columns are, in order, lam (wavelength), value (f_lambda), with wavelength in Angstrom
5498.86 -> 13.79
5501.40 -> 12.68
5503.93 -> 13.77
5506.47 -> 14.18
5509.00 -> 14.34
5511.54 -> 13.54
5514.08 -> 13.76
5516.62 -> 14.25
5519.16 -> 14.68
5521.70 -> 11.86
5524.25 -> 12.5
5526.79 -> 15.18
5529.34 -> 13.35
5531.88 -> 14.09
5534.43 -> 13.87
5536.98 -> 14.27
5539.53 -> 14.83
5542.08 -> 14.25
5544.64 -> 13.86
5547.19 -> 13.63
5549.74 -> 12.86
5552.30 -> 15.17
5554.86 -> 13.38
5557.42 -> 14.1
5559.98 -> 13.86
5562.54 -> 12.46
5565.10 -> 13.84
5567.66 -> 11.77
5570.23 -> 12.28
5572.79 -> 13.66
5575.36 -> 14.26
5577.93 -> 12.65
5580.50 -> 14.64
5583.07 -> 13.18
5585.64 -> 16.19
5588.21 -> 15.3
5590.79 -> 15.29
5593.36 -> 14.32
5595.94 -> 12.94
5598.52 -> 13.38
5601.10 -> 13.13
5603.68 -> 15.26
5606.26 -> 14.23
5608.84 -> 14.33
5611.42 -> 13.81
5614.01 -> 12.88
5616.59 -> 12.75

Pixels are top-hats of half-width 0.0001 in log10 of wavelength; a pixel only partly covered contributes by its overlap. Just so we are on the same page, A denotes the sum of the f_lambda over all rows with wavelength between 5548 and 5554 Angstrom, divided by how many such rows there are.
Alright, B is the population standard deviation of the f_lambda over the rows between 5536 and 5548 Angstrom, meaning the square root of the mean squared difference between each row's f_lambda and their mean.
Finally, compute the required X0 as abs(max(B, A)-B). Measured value 13.6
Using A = 14.0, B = 0.41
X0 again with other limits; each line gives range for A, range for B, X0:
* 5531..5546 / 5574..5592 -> 13.0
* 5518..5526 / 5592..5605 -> 12.1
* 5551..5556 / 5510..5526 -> 13.3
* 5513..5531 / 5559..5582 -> 12.7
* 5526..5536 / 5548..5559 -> 13.3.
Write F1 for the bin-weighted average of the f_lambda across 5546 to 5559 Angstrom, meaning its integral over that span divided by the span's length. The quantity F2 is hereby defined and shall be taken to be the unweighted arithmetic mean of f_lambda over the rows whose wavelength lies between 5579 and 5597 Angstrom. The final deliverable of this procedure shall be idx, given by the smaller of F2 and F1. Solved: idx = 13.8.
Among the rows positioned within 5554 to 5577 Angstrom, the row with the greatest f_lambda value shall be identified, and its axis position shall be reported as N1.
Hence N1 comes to 5575.36 Angstrom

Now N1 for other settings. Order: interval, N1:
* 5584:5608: 5585.64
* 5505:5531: 5526.79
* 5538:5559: 5552.30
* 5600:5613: 5603.68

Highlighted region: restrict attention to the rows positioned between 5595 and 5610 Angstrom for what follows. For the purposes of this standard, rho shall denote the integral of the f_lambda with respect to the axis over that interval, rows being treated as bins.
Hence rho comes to 208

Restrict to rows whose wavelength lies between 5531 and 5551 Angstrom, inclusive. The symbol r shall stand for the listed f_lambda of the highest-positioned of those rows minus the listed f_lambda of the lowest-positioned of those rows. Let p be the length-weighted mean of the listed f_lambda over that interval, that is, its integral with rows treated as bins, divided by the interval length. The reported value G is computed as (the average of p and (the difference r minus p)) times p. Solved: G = -9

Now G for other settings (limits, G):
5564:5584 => -4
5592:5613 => -4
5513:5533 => 2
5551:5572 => -19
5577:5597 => 2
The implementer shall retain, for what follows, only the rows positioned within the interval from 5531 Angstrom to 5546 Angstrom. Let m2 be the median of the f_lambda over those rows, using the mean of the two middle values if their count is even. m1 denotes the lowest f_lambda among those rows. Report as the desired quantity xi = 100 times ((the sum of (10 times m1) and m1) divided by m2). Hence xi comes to 1076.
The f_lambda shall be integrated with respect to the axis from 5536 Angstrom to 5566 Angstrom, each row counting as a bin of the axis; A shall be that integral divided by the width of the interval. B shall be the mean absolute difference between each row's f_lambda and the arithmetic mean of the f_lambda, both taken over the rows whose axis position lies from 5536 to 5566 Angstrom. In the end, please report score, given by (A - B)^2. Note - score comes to 178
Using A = 13.9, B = 0.54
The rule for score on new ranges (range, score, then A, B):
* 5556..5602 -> 165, 13.7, 0.91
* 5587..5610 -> 182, 14.2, 0.73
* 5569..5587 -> 165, 13.9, 1.02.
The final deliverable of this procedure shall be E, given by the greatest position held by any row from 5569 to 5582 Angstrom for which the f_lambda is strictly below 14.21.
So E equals 5577.93 Angstrom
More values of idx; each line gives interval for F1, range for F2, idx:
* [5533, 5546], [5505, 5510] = 14.2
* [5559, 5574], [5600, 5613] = 13.0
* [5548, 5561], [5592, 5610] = 13.9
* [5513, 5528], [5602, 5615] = 13.7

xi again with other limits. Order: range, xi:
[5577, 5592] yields 930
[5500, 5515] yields 1013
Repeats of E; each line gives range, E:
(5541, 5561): 5559.98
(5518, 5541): 5534.43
